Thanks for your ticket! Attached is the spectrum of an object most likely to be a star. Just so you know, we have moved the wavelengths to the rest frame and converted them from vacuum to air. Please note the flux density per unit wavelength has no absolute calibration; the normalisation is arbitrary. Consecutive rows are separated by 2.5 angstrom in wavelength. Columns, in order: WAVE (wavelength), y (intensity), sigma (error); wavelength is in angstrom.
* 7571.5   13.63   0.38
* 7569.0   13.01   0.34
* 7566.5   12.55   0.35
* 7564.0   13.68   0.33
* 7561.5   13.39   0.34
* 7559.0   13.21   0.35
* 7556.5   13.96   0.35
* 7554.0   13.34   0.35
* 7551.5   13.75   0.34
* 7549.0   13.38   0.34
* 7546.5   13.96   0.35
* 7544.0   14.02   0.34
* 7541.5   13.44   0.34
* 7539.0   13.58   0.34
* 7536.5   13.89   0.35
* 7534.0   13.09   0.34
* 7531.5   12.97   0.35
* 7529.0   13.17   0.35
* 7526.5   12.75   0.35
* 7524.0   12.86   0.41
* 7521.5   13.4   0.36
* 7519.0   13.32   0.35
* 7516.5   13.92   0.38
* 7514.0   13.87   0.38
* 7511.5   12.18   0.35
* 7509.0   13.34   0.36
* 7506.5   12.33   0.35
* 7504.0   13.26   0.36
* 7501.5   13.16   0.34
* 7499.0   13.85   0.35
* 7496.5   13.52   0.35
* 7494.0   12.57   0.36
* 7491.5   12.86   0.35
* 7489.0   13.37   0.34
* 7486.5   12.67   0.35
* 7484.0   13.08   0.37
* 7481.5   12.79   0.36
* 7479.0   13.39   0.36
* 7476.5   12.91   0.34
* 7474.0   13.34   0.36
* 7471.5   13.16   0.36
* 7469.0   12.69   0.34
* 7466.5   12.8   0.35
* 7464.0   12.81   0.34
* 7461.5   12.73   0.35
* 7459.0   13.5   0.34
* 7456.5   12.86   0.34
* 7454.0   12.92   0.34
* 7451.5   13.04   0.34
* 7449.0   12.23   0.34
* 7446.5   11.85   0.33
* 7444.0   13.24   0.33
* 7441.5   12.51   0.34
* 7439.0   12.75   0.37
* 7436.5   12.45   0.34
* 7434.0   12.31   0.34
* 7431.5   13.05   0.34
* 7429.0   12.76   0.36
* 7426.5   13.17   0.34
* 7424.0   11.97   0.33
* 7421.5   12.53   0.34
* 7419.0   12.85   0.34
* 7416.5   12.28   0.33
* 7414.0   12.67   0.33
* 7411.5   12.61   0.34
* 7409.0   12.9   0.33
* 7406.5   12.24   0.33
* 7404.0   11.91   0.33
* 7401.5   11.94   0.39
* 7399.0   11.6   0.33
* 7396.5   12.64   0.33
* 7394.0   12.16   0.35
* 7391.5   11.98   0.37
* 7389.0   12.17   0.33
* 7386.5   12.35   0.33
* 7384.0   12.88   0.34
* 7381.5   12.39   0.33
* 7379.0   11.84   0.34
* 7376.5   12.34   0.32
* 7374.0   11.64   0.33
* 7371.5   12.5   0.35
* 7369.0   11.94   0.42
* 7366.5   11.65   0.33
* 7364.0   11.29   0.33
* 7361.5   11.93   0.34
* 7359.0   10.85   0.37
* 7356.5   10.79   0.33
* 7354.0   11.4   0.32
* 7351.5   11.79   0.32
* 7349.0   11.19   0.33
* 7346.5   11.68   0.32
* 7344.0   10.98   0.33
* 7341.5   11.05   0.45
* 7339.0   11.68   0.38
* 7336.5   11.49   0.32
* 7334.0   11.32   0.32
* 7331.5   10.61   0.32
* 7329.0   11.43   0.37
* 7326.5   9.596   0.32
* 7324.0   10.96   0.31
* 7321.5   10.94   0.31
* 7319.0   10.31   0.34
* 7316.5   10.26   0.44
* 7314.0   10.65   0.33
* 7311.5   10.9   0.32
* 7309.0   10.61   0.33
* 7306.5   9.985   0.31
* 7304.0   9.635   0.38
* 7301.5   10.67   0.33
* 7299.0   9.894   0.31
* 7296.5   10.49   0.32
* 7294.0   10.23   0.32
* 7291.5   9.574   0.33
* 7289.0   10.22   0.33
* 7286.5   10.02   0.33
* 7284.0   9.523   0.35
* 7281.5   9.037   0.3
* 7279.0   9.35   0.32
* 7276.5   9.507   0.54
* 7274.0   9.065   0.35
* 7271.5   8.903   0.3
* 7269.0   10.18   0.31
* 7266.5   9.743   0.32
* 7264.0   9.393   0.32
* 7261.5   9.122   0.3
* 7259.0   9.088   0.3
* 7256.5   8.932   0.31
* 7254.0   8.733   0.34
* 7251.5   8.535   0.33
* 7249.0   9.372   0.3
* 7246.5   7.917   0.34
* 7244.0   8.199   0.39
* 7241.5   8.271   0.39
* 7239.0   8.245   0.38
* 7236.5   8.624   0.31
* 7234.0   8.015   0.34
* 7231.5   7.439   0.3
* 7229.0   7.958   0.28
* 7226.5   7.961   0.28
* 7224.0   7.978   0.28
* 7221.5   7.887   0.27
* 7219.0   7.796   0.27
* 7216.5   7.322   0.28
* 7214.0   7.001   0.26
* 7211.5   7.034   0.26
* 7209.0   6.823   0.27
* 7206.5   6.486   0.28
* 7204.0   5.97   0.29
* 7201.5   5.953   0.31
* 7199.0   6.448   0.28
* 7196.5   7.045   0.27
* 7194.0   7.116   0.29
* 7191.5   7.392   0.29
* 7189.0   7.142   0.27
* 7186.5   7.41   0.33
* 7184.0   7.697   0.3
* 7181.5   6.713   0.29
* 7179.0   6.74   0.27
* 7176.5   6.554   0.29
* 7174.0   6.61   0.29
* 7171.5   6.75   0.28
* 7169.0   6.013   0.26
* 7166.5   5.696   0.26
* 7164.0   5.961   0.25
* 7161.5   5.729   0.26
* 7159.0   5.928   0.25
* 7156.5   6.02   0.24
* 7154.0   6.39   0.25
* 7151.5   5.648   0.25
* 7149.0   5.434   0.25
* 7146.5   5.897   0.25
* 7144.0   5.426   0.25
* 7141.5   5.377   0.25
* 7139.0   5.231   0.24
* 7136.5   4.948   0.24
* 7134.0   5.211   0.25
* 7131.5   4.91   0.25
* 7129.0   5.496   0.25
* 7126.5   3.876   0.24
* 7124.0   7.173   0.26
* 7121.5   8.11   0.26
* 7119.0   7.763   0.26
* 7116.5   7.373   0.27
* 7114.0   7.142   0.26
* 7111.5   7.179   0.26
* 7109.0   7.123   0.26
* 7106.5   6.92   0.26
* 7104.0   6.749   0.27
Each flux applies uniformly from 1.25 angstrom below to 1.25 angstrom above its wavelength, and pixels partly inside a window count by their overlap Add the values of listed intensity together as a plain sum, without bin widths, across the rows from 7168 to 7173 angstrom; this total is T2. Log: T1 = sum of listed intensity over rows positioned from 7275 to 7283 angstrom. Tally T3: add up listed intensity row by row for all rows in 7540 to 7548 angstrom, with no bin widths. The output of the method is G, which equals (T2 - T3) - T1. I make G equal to -57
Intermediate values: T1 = 28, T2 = 13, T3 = 41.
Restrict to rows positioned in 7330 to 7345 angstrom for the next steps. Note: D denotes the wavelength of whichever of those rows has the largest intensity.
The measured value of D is 7339.0 angstrom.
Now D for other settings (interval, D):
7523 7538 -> 7536.5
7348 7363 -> 7361.5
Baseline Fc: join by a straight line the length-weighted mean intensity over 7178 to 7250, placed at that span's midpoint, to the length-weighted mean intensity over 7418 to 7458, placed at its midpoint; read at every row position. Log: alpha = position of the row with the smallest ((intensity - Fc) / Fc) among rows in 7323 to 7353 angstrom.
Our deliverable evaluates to 7326.5 angstrom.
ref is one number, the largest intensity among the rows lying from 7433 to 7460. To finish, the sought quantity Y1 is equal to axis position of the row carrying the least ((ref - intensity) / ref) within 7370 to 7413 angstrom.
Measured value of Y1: 7409.0 angstrom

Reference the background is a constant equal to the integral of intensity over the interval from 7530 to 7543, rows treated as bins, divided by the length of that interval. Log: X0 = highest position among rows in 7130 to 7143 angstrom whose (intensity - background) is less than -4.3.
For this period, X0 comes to 7141.5 angstrom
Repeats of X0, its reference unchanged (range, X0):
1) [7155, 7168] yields 7166.5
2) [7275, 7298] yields 7281.5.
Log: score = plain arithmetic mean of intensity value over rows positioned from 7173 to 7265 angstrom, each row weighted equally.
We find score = 8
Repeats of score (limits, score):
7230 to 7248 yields 8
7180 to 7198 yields 7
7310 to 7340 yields 11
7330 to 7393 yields 12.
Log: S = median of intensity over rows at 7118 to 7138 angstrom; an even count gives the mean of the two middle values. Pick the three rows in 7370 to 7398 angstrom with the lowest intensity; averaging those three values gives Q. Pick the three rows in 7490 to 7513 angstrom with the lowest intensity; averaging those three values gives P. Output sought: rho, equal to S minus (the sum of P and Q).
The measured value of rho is -18.8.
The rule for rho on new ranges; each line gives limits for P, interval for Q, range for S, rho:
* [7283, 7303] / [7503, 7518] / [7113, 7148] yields -16.8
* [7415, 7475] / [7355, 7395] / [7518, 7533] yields -9.9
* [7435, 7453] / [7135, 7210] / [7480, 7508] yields -4.3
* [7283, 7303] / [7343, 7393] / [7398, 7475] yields -7.8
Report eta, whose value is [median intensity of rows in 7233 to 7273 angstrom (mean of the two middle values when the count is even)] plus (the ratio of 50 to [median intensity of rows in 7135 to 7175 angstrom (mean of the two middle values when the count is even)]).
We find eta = 17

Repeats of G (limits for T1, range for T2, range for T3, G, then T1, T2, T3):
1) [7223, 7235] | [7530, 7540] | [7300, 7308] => -16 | 39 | 54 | 30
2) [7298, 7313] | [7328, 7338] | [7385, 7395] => -66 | 62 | 45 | 49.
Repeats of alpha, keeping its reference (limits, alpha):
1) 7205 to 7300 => 7206.5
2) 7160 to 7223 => 7204.0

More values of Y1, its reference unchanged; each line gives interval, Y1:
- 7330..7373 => 7371.5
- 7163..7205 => 7184.0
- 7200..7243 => 7236.5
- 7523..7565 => 7544.0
